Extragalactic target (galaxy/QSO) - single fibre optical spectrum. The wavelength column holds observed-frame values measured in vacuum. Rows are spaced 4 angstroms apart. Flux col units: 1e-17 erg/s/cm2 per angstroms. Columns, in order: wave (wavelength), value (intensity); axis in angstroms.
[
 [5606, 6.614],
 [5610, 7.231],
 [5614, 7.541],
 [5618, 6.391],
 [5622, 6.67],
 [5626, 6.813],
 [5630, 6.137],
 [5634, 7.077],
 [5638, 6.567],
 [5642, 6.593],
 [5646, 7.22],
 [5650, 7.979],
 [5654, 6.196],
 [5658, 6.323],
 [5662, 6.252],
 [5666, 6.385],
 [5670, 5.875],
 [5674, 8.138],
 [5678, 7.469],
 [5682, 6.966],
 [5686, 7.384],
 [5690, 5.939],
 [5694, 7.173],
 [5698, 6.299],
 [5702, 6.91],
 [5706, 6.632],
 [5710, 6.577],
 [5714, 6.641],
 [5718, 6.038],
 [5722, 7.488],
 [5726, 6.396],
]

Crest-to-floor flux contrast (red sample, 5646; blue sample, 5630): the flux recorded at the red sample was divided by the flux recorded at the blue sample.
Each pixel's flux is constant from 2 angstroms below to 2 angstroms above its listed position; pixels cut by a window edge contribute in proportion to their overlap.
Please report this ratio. 1.18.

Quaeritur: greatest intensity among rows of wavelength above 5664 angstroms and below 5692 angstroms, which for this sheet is 8.138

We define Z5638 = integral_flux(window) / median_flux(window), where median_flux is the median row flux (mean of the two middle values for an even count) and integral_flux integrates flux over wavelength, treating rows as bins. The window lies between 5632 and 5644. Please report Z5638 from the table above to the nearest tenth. 12.3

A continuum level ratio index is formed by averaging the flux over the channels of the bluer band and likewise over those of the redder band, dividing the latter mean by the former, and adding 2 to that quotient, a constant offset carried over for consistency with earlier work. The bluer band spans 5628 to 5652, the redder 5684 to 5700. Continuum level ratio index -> 2.97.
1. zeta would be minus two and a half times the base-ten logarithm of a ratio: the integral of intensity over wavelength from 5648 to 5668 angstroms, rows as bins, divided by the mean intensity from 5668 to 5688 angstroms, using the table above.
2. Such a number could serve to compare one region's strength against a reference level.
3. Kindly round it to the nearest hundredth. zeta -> -3.17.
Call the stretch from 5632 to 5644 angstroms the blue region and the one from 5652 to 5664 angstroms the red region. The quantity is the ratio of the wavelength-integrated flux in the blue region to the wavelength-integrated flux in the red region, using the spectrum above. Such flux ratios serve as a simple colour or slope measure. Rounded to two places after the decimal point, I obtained 1.08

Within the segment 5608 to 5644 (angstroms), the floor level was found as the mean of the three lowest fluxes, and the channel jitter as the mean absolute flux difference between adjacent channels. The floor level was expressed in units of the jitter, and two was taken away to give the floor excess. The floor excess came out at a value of 10.6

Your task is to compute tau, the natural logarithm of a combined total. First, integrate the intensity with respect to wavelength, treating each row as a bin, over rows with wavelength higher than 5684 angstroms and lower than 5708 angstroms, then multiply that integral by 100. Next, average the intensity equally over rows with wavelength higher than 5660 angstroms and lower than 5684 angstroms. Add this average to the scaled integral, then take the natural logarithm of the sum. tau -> 9.69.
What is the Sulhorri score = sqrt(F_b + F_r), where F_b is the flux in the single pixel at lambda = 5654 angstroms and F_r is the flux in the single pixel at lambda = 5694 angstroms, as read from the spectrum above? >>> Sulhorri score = 3.66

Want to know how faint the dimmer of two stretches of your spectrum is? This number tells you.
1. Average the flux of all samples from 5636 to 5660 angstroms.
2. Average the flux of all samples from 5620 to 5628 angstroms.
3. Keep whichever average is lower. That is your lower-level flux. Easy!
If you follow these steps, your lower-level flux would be 6.74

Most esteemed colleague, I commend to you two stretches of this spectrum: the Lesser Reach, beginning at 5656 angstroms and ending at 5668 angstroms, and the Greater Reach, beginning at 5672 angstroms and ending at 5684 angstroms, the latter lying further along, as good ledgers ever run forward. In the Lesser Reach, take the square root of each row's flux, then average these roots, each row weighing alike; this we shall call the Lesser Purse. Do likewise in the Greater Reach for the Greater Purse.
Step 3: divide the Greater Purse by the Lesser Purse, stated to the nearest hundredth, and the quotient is 1.09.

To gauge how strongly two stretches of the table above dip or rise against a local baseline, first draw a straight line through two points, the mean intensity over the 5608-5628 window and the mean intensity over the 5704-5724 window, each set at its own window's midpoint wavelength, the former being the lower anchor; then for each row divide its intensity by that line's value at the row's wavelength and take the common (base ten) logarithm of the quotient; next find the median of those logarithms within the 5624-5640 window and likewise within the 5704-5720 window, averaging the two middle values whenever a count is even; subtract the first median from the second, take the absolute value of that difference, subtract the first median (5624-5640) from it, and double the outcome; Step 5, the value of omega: 0.04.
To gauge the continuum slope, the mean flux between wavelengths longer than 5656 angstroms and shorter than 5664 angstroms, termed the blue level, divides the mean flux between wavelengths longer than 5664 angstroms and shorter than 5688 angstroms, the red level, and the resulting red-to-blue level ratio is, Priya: 1.12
